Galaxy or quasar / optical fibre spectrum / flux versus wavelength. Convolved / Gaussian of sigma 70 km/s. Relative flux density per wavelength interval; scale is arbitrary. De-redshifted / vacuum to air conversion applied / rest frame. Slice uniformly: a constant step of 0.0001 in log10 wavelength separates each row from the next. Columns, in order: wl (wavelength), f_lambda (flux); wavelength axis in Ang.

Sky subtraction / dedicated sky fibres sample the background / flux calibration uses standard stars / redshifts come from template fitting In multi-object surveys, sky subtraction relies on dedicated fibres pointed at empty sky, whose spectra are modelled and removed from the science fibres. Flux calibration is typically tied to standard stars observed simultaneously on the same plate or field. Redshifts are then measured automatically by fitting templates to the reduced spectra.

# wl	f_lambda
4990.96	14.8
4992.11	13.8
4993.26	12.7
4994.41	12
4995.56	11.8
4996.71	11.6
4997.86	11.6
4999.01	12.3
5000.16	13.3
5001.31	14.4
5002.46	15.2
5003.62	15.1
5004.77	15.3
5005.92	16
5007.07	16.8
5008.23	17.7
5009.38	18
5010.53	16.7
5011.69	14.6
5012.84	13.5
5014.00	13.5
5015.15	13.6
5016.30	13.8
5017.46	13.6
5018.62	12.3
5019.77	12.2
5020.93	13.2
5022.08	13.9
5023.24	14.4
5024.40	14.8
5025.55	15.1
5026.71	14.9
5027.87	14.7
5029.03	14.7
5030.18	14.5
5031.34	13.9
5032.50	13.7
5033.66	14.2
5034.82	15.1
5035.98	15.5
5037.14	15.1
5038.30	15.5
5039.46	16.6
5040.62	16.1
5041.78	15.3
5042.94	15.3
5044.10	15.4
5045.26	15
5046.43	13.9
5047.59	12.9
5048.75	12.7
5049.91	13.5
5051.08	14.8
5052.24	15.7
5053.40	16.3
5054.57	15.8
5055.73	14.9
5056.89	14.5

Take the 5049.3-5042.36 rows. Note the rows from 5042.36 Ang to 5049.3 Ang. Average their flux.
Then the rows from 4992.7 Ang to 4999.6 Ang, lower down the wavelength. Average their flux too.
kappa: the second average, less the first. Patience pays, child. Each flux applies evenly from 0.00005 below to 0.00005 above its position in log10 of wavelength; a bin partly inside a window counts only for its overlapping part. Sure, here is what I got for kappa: -2.2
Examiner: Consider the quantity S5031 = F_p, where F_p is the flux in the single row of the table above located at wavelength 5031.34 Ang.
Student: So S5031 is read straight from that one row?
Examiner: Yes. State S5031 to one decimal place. 13.9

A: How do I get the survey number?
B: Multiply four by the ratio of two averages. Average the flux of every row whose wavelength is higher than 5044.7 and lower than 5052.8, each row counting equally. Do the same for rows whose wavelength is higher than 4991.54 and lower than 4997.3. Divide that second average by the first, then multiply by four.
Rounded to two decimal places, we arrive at 3.52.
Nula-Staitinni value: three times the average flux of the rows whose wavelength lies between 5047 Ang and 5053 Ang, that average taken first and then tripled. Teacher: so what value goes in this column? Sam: 42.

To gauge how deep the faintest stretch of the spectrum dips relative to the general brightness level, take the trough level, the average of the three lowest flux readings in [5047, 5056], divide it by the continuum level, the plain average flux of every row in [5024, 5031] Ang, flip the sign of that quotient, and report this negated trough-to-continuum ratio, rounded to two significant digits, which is -0.88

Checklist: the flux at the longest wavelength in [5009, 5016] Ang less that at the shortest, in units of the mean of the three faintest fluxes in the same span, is -0.33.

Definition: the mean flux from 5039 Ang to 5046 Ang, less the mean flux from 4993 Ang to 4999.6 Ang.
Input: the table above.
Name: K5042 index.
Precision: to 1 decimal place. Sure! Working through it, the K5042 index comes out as 3.6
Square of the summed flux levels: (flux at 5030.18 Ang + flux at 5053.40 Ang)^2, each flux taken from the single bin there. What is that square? 949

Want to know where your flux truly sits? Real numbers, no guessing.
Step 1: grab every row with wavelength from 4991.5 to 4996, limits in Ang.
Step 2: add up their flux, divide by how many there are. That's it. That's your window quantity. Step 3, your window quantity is 12.6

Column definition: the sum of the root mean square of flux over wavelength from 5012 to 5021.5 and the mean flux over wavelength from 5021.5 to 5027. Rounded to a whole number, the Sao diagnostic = 28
